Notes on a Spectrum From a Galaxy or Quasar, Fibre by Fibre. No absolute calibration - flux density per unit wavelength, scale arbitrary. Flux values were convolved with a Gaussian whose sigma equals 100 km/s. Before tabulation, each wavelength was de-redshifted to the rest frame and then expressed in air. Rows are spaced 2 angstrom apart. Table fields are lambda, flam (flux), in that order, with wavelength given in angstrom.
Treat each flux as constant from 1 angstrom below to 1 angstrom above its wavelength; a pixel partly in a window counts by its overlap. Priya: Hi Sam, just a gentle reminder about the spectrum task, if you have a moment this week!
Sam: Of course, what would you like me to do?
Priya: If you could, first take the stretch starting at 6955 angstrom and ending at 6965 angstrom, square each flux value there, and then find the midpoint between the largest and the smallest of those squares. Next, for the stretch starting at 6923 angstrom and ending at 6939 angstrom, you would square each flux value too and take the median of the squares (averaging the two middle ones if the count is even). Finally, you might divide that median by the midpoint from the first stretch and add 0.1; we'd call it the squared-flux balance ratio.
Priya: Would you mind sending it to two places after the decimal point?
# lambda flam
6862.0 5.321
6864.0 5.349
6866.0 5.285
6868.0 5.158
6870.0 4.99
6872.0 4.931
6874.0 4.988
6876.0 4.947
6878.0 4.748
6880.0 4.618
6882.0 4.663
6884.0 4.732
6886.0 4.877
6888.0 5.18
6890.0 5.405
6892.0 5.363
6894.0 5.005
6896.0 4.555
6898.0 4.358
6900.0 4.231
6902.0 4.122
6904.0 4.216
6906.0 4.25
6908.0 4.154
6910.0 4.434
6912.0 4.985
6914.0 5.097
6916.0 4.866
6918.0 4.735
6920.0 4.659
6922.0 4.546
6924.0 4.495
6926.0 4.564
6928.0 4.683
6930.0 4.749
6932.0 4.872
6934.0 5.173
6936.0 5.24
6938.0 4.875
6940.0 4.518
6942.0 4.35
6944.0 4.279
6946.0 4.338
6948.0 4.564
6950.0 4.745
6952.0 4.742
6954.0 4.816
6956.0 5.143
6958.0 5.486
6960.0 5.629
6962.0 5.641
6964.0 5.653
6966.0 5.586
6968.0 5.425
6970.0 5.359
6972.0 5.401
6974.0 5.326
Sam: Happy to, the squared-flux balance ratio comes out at 0.89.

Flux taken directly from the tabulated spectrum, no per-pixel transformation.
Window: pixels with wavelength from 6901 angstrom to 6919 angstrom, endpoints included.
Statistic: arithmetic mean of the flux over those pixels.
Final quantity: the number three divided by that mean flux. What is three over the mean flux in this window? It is 0.66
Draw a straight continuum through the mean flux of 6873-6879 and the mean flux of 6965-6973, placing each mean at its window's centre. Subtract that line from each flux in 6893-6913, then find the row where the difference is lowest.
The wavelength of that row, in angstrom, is 6908.0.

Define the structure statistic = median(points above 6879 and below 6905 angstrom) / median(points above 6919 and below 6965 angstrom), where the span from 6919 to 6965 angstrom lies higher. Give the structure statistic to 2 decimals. 0.98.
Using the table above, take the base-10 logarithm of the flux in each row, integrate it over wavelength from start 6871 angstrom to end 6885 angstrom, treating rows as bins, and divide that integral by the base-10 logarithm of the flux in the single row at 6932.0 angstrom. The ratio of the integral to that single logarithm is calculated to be 14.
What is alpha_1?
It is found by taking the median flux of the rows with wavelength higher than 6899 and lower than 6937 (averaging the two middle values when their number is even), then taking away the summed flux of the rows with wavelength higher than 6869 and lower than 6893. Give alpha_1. -55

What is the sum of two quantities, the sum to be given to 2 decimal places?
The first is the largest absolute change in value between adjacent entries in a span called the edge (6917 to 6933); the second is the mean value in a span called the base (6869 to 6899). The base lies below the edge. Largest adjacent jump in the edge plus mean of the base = 5.01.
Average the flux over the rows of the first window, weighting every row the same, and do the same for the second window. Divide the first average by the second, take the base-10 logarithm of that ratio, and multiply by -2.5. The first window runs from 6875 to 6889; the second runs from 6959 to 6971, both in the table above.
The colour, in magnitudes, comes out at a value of 0.15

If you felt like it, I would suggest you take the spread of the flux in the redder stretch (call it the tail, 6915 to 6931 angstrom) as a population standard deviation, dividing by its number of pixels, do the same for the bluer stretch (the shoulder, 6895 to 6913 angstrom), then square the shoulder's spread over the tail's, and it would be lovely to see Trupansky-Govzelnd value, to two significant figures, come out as 4.9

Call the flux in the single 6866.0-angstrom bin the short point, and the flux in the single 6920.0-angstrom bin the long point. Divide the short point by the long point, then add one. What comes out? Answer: 2.13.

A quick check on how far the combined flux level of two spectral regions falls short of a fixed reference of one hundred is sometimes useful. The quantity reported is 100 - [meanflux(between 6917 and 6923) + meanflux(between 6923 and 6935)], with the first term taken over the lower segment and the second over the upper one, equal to 90.6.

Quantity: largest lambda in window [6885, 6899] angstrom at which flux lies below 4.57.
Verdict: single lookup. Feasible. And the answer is 6898.0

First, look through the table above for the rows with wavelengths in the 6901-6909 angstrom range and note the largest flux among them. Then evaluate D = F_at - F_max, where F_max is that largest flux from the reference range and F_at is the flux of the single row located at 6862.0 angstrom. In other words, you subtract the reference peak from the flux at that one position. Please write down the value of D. 1.1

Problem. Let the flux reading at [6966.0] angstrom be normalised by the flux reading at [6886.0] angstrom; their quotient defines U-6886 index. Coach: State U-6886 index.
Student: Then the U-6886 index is 1.15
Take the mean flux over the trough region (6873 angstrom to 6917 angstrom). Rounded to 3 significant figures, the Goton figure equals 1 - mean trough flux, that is -3.72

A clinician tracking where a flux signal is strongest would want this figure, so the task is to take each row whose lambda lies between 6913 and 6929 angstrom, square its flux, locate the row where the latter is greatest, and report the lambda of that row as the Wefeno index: 6914.0 angstrom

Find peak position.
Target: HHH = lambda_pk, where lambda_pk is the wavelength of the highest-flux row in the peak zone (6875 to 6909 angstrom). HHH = 6890.0 angstrom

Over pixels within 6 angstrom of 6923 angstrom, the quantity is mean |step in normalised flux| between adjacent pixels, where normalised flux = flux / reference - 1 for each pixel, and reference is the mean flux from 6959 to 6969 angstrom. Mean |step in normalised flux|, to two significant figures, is 0.015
